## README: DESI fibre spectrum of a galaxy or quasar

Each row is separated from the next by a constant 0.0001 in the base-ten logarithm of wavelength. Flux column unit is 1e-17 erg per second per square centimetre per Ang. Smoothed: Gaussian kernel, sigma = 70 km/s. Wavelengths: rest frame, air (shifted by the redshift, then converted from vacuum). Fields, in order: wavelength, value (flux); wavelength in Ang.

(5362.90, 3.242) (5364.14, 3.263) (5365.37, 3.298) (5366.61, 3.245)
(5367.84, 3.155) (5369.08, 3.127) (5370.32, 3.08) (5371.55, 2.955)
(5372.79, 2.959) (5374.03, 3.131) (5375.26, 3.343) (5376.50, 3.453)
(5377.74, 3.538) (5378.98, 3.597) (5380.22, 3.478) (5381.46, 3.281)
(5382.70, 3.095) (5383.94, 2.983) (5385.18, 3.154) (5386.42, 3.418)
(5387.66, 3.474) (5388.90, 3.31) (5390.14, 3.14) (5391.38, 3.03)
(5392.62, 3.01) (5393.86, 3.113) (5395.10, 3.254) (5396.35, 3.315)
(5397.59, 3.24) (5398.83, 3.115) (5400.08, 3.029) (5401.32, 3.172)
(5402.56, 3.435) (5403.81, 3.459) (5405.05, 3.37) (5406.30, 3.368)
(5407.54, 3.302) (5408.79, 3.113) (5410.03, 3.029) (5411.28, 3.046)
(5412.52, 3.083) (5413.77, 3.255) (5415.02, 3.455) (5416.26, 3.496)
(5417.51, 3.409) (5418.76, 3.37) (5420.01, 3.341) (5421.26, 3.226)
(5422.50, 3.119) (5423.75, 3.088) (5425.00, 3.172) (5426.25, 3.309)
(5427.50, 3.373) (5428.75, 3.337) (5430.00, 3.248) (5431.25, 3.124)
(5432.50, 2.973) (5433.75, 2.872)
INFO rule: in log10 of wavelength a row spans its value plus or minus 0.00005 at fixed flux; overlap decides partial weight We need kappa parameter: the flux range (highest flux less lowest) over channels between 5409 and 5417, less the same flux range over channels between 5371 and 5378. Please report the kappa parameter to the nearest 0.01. -0.12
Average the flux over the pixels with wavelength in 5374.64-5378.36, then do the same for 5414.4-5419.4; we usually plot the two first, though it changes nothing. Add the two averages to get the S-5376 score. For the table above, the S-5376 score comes 6.88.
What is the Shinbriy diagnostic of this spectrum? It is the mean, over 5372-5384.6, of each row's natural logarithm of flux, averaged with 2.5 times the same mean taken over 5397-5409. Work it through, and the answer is 2.070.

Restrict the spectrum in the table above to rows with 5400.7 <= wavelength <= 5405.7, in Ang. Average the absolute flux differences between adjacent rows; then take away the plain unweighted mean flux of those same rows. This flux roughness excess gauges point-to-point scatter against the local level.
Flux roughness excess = -3.23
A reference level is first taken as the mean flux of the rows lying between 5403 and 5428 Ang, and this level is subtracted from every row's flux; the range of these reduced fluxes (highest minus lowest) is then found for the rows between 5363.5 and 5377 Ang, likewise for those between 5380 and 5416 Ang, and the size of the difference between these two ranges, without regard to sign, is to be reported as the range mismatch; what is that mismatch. 0.003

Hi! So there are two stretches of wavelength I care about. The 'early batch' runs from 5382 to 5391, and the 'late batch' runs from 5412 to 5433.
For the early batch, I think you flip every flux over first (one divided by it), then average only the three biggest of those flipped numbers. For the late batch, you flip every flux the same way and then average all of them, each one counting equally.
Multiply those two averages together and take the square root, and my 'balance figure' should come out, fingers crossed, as 0.316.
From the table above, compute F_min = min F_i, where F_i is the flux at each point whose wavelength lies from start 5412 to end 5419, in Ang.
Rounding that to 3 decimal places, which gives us 3.083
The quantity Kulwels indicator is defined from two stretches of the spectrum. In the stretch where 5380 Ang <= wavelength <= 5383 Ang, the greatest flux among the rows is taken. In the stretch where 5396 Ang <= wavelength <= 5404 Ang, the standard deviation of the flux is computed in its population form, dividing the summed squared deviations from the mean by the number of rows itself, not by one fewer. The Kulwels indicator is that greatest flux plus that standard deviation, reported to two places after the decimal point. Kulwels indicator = 3.63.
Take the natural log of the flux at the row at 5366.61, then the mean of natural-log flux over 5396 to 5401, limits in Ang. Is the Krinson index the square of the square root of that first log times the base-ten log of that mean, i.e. 0.073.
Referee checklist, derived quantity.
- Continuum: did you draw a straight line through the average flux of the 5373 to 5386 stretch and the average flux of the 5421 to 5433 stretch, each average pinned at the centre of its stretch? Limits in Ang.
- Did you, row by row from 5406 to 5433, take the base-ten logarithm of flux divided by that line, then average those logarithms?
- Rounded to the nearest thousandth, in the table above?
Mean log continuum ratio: 0.003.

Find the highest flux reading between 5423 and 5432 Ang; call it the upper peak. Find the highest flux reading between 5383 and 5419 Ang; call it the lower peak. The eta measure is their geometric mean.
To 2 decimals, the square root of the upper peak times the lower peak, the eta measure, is 3.43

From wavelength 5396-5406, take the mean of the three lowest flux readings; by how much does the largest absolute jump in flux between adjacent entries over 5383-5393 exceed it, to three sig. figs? -2.84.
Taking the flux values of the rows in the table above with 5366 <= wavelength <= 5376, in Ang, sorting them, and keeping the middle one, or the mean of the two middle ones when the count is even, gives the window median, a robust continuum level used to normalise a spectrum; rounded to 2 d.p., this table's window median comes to 3.13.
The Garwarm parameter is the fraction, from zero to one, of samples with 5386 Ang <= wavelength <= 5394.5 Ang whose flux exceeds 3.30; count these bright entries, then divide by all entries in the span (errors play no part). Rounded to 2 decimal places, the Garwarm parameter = 0.43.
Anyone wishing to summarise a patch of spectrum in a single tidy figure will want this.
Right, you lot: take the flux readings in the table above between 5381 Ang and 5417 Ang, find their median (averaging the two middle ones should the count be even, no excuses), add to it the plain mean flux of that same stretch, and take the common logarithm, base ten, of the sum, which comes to 0.811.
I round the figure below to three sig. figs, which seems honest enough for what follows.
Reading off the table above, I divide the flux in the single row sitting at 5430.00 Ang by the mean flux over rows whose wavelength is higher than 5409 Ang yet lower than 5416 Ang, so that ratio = 1.02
